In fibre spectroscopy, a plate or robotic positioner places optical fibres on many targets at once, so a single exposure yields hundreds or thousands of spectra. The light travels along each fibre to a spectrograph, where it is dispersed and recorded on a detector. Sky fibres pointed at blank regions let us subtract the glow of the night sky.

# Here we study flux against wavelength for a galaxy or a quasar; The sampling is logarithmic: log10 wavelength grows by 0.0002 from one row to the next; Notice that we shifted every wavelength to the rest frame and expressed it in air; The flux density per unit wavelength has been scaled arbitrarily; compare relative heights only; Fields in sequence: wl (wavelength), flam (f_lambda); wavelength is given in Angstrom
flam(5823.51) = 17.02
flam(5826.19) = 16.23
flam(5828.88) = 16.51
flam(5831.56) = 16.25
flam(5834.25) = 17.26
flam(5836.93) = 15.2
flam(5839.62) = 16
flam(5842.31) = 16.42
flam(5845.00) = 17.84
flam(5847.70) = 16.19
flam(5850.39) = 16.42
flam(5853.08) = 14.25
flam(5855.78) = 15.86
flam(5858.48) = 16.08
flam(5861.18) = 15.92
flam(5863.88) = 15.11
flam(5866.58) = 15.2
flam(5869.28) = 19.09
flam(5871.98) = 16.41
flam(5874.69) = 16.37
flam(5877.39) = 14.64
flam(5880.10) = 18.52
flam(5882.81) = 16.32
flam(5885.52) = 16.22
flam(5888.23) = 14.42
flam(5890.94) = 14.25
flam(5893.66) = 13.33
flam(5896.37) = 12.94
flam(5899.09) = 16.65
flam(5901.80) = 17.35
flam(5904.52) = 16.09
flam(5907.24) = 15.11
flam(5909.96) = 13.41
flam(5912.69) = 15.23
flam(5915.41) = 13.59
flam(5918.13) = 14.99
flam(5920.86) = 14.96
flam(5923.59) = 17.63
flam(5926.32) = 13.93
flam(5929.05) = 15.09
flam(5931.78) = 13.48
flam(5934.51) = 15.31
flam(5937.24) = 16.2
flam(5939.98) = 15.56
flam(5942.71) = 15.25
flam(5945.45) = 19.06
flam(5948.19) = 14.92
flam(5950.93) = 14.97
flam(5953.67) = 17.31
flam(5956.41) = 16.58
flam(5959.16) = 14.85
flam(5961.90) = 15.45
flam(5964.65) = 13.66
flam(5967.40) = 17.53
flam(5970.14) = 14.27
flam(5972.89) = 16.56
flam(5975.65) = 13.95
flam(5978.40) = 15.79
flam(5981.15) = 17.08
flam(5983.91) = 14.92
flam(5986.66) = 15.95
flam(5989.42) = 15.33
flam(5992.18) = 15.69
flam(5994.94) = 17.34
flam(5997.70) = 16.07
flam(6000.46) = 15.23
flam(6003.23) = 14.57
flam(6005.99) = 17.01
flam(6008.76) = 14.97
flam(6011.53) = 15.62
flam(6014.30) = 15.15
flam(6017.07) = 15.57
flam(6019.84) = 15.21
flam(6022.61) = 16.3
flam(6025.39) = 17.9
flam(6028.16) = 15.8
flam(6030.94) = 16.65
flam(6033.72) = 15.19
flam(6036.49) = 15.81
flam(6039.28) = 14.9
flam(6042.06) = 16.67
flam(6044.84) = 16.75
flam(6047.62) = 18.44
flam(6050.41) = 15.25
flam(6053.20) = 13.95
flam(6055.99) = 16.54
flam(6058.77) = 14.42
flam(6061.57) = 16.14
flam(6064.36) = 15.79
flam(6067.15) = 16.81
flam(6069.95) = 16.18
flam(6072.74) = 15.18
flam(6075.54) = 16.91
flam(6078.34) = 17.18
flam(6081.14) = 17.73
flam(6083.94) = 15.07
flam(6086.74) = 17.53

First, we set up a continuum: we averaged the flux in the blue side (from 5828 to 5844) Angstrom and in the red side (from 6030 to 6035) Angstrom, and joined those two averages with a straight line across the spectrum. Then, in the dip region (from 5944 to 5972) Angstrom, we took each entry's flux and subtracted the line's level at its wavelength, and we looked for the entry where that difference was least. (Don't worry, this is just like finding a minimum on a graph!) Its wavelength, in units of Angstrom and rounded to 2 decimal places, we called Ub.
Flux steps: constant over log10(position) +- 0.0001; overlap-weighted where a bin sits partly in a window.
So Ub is 5964.65 Angstrom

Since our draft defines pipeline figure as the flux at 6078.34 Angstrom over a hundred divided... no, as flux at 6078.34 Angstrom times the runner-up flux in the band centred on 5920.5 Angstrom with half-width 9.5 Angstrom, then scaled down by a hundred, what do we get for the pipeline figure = 2.62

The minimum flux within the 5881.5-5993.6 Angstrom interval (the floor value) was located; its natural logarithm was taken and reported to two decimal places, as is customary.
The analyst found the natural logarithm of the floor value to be 2.56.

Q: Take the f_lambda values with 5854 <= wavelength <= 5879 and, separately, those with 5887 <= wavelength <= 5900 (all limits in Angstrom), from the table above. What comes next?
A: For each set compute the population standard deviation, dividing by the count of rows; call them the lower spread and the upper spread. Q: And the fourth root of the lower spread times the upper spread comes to 1.12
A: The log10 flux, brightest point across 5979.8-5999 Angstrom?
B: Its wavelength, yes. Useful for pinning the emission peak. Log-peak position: 5994.94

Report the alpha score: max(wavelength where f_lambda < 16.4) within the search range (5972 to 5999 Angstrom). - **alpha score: 5997.70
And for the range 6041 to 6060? 6058.77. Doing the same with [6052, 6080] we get 6072.74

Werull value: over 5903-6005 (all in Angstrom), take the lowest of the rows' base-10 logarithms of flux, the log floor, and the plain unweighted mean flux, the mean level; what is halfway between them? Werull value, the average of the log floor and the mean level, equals 8.31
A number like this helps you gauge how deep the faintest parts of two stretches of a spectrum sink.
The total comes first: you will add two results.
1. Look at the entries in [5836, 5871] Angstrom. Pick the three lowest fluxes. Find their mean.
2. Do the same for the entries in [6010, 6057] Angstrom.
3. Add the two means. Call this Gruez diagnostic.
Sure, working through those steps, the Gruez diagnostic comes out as 29.5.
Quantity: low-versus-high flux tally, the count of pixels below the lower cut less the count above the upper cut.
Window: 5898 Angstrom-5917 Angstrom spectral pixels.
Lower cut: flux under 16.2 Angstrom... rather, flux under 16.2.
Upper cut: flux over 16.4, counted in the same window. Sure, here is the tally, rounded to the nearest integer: 3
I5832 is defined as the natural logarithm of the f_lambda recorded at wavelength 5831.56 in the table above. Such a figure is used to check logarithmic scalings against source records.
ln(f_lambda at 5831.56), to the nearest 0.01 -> 2.79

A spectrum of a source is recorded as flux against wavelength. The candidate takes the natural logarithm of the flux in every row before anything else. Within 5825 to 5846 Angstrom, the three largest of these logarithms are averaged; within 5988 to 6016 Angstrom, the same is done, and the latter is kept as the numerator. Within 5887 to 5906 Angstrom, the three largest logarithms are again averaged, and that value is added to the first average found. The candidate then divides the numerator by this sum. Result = 0.499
